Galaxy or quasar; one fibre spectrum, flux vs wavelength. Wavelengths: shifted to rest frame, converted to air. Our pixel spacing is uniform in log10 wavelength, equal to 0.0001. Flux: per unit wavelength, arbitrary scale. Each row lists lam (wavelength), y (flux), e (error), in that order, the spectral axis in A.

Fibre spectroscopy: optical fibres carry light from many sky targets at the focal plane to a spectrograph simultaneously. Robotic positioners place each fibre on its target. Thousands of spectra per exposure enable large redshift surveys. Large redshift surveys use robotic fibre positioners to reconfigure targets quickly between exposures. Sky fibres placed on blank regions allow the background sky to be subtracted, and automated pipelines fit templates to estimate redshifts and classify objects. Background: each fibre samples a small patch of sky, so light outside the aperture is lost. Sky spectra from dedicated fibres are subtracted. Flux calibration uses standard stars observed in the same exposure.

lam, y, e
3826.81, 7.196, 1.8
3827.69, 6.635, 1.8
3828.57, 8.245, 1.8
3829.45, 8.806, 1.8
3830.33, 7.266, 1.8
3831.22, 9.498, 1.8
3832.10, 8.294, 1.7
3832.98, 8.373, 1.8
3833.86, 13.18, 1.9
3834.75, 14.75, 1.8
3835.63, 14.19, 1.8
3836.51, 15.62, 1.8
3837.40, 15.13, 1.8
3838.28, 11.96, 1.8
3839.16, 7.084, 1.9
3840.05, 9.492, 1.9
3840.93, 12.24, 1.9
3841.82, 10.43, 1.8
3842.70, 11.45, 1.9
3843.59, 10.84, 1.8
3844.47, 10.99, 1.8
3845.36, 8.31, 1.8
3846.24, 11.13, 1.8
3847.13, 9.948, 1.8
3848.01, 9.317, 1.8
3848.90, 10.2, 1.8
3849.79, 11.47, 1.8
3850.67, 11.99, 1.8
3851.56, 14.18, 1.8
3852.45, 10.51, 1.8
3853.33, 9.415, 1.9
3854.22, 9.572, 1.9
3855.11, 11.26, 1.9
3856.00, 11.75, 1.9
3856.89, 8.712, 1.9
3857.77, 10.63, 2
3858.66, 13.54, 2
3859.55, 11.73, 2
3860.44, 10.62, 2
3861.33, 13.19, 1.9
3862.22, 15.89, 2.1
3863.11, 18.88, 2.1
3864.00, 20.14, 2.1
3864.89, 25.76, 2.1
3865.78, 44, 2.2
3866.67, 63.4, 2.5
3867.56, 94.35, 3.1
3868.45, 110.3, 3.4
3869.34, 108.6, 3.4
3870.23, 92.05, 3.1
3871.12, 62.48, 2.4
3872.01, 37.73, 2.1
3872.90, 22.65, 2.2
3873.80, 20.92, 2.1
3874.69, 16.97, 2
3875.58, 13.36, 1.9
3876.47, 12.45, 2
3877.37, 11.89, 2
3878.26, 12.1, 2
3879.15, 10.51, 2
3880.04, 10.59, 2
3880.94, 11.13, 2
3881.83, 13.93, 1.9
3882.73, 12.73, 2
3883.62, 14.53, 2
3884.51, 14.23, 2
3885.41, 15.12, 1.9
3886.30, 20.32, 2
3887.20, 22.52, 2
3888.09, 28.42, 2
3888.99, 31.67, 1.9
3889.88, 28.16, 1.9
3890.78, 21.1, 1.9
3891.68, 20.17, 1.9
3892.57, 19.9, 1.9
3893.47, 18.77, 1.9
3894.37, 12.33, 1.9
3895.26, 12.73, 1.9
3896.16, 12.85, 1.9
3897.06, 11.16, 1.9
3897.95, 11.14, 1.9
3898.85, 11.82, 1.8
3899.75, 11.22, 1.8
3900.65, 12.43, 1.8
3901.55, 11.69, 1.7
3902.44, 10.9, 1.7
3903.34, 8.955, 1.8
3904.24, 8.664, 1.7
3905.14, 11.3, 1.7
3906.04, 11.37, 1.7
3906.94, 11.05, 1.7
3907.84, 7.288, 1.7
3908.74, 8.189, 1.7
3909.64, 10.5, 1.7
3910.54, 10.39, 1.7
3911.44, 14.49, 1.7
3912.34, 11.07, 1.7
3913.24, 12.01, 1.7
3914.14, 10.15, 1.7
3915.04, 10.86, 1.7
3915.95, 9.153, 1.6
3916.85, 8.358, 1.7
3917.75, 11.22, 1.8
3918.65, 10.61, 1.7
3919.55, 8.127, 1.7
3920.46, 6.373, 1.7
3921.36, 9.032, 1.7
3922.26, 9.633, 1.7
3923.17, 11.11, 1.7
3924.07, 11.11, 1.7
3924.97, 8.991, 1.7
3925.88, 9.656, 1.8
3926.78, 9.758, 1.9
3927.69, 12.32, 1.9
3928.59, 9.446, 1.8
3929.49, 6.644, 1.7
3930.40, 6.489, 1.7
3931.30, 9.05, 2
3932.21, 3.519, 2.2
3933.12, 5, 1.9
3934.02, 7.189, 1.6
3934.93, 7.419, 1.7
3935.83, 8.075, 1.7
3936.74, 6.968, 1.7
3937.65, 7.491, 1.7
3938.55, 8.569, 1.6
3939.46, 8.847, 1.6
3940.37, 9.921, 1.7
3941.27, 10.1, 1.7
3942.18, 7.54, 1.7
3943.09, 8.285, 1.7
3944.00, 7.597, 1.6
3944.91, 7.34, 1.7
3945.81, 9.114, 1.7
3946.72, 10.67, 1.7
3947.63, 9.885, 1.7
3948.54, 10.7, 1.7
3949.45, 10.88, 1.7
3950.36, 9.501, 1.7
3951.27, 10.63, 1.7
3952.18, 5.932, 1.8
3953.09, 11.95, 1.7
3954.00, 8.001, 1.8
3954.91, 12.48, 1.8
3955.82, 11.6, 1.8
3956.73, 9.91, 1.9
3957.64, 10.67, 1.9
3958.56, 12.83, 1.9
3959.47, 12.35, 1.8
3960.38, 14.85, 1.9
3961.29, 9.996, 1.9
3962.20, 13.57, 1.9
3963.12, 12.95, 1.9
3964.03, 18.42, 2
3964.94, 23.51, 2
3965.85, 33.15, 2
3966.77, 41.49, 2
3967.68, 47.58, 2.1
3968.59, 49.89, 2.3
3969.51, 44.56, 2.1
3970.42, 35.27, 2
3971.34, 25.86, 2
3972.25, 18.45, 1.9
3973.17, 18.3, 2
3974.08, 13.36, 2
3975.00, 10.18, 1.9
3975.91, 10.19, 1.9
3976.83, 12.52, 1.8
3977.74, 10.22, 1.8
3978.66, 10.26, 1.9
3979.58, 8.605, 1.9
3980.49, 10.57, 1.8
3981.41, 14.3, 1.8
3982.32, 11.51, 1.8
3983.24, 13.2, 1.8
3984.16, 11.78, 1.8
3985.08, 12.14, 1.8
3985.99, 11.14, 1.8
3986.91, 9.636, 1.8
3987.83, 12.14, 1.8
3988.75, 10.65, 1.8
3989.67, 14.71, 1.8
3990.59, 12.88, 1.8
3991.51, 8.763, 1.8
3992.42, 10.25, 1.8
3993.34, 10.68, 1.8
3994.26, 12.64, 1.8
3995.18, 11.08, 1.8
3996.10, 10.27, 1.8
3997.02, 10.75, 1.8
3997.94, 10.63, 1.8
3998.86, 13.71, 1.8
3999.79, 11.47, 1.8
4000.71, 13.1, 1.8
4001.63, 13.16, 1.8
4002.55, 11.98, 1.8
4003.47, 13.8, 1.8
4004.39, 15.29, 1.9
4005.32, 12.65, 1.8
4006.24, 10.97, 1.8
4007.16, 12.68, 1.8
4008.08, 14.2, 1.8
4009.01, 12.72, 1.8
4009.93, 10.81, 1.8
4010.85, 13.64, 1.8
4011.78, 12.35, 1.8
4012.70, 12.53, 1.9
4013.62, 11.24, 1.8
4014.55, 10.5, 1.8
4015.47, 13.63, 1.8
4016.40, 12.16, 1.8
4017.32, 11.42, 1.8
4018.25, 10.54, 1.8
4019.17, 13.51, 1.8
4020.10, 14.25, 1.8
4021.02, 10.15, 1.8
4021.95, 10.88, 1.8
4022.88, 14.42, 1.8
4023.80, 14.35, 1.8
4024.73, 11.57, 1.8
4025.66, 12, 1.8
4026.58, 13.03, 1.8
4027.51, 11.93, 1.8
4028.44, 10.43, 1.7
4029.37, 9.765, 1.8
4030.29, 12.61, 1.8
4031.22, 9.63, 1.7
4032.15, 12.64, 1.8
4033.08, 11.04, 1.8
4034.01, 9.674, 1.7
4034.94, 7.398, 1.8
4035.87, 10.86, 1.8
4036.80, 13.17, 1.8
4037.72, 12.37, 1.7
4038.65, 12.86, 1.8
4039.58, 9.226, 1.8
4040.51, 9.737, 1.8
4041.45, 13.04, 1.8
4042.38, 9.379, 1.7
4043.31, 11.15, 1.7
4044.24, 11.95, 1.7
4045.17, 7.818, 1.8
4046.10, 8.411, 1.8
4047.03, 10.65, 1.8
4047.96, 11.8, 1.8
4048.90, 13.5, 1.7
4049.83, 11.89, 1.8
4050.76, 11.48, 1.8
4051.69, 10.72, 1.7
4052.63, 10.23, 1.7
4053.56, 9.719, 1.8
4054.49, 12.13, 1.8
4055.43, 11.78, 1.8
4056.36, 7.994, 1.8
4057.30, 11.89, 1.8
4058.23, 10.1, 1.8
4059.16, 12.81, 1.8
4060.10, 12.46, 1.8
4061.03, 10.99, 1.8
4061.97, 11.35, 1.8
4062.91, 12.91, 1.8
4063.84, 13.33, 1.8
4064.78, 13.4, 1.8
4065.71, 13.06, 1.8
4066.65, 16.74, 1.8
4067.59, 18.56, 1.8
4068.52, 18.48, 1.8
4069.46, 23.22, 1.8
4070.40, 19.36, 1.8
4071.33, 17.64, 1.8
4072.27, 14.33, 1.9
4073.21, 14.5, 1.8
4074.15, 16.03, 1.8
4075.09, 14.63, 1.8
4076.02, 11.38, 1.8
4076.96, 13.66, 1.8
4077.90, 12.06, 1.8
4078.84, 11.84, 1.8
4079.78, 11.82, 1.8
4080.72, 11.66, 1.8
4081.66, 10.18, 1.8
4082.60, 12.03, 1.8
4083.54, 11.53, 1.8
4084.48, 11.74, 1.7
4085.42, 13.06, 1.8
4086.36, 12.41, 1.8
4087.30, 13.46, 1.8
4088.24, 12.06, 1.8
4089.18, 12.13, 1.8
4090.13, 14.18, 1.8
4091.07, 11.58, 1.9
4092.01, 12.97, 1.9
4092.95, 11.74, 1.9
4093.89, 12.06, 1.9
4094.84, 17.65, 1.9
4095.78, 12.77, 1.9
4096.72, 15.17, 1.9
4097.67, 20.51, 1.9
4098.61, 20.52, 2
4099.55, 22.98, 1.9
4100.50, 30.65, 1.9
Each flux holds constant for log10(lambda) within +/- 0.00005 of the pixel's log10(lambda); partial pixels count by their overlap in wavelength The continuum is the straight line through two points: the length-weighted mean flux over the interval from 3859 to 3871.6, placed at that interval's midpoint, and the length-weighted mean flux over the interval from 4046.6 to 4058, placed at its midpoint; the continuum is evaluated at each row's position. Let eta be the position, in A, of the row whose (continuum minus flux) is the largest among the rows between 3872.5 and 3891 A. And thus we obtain 3879.15 A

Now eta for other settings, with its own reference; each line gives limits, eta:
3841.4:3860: 3845.36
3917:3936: 3932.21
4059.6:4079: 4061.03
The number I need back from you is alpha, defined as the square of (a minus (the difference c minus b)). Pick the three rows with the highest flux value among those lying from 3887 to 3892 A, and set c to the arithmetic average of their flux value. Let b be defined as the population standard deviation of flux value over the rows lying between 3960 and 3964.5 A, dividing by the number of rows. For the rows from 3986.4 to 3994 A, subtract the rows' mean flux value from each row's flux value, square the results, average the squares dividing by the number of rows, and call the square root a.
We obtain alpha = 619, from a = 1.8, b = 2.7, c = 29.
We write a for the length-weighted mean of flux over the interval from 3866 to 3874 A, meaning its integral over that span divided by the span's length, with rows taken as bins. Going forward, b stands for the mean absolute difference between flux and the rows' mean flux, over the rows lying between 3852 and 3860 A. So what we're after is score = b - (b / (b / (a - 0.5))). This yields -67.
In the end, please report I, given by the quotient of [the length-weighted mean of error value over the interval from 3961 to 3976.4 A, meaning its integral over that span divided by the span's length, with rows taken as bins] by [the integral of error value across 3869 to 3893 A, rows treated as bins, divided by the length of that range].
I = 0.96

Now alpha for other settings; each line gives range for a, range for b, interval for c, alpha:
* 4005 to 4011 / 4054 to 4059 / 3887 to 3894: 712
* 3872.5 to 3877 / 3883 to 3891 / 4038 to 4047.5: 6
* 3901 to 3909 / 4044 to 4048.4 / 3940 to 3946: 41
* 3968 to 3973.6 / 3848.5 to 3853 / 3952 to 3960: 1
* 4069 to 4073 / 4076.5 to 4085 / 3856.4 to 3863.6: 146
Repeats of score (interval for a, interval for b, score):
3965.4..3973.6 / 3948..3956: -33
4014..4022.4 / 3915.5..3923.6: -10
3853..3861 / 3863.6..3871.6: 18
